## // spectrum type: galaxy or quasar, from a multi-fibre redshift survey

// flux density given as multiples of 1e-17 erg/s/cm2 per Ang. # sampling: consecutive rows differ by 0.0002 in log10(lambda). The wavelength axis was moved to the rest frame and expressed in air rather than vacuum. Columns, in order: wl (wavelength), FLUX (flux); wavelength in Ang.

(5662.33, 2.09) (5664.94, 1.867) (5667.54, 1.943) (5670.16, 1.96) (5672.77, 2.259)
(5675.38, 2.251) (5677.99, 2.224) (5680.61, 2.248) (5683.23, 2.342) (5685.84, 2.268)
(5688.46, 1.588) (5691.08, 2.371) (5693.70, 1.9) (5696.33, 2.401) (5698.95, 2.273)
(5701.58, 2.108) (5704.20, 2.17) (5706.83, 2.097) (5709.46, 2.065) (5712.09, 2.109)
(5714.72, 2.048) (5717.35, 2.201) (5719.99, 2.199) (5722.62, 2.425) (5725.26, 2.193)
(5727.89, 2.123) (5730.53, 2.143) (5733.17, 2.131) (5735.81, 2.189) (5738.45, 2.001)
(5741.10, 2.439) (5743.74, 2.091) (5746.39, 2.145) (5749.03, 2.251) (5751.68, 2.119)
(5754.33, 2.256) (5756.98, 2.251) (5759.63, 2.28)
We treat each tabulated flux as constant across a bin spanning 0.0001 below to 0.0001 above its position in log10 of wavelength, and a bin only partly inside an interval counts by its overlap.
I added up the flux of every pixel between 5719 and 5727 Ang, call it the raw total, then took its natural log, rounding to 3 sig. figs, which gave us 1.92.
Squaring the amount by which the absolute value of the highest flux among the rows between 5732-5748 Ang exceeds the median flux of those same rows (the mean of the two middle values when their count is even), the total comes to 0.091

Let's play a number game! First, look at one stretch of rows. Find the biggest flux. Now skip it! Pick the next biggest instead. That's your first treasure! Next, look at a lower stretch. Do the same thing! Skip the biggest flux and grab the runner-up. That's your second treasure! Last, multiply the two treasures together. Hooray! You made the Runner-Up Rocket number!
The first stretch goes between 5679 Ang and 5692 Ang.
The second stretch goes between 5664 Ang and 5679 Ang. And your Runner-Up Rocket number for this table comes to 5.27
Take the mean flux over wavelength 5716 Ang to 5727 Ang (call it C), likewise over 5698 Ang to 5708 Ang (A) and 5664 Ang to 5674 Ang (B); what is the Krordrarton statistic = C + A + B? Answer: 6.42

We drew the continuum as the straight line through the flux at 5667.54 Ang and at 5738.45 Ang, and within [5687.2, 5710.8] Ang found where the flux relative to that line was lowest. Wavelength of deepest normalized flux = 5688.46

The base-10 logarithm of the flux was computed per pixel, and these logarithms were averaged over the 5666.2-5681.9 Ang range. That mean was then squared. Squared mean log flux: 0.110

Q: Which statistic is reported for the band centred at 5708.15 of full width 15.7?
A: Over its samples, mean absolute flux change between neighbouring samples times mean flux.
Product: 0.1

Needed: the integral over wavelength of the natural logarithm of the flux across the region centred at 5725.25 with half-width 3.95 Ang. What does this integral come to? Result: 6.4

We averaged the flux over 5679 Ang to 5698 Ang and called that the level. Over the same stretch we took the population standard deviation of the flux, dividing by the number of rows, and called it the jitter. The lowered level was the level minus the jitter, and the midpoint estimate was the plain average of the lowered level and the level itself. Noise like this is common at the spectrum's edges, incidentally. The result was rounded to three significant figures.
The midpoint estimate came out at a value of 2.02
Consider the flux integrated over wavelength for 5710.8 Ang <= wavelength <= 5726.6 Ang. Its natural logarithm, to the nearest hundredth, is 3.55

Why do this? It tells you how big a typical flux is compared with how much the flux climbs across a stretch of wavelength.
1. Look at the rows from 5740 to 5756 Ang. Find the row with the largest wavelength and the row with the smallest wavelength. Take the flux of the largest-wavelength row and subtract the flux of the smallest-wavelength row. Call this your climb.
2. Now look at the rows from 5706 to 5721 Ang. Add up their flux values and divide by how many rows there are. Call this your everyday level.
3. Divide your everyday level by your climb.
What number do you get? -12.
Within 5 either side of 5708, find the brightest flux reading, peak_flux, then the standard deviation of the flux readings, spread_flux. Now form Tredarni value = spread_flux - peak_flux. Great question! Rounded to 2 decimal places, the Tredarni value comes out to -2.13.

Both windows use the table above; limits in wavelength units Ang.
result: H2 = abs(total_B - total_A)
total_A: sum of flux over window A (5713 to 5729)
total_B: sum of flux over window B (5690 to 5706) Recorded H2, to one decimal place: 0.0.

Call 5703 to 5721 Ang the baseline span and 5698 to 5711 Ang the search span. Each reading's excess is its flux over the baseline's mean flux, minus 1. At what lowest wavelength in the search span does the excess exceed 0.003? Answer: 5698.95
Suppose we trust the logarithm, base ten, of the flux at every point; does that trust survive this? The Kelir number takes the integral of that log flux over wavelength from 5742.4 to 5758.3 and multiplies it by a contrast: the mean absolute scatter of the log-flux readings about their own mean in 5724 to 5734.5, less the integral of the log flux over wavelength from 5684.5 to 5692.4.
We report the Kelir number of -13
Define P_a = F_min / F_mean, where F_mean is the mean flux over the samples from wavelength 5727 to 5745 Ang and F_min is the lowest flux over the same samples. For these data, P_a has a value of 0.93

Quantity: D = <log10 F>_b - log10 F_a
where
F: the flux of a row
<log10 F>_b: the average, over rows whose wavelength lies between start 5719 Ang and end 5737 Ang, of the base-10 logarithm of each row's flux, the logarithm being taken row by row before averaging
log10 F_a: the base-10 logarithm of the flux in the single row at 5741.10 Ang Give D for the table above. -0.045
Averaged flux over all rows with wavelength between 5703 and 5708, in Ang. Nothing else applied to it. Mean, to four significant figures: 2.133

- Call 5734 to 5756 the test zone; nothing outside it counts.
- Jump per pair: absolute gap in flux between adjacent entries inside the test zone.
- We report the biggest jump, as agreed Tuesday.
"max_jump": 0.44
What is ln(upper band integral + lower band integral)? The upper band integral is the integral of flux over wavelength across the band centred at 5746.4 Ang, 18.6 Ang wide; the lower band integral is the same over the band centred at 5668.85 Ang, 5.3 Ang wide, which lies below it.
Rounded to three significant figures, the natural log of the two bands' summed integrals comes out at 3.93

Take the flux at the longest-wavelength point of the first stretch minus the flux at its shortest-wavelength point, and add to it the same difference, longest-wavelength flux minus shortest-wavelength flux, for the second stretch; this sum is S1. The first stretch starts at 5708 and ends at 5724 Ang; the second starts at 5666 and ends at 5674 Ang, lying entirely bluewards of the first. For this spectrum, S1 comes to 0.68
